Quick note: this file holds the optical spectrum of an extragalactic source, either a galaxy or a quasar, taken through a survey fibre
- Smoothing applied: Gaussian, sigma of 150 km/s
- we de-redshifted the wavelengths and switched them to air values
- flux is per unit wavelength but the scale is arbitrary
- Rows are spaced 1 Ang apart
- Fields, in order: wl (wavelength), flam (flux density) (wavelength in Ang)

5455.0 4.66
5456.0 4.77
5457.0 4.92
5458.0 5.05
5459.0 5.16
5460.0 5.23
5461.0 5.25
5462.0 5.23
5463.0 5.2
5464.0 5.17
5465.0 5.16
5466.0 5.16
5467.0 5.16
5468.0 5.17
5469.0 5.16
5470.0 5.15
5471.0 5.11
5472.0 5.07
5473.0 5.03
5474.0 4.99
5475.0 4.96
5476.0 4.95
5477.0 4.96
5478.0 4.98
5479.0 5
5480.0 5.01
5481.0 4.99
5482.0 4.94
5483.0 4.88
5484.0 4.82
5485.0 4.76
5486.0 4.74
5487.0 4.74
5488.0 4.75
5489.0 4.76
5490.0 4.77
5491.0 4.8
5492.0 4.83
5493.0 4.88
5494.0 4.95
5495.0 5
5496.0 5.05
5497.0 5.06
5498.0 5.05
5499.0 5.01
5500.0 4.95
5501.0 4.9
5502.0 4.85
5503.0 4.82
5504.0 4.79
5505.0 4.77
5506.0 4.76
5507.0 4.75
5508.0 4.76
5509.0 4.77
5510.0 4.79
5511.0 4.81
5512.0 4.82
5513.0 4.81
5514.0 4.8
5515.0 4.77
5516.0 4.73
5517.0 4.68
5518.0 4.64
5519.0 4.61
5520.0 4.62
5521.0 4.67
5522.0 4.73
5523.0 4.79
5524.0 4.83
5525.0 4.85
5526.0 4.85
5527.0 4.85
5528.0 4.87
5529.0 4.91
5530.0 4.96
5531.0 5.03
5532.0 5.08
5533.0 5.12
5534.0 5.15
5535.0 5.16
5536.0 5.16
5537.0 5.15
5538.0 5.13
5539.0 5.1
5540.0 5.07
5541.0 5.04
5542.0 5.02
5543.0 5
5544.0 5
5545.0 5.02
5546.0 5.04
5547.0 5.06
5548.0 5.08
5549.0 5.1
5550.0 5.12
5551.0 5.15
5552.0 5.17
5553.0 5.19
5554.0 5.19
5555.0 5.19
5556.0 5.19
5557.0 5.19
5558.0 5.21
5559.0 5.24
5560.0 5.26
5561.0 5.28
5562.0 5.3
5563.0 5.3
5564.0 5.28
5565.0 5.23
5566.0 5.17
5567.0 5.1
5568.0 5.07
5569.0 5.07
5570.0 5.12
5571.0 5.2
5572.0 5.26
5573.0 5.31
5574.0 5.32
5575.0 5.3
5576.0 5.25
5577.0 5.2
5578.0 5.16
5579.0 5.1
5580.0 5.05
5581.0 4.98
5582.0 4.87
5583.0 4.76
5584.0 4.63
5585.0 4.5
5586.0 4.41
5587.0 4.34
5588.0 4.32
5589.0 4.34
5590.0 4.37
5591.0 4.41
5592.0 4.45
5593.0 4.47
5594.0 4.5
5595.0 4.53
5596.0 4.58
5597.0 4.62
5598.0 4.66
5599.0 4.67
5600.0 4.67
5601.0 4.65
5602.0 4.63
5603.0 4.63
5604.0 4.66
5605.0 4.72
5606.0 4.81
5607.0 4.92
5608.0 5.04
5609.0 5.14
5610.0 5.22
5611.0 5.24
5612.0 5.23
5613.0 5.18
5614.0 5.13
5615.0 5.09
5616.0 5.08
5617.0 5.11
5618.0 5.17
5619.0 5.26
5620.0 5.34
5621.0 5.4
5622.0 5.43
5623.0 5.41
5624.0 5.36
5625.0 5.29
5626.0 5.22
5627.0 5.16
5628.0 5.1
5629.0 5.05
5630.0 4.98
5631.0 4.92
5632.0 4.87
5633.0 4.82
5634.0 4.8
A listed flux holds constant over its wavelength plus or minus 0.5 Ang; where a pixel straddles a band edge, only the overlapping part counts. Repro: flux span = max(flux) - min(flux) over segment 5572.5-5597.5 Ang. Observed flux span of 1.00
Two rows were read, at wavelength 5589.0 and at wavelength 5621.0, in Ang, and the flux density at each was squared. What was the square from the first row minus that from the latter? -10.3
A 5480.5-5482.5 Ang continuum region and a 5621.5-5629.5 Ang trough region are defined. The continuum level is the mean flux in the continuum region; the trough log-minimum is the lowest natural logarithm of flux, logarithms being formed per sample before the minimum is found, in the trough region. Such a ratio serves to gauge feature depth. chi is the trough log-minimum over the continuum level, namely 0.326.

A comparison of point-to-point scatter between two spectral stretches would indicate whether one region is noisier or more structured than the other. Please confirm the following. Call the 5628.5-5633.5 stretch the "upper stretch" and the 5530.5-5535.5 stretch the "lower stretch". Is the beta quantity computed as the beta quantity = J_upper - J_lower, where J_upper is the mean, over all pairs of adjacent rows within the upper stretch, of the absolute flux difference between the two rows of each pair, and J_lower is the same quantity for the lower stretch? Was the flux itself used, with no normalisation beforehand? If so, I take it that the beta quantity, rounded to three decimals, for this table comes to 0.025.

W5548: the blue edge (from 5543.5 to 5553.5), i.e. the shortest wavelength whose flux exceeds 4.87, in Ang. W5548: 5544.0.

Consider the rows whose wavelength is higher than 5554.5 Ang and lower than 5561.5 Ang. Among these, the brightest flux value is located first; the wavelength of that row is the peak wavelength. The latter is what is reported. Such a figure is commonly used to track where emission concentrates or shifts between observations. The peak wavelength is 5561.0 Ang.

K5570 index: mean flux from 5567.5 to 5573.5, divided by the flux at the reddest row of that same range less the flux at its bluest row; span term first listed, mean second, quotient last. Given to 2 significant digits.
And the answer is 22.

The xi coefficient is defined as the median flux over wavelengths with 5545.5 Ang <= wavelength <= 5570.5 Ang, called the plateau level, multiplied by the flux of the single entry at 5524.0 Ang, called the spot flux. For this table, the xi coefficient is 25.1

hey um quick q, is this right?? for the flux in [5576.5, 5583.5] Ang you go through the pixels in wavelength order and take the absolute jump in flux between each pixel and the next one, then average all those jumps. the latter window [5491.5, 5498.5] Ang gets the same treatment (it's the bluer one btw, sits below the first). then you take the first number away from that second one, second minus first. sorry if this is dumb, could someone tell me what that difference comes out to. -0.033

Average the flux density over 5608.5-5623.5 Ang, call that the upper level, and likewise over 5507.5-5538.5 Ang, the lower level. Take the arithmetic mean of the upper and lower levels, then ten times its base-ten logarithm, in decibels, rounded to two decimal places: 7.03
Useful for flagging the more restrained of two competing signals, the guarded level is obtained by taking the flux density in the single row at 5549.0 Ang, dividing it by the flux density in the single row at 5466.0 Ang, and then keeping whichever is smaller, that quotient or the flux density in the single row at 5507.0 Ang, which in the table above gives 0.99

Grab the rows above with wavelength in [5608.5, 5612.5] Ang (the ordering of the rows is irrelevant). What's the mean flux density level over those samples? 5.21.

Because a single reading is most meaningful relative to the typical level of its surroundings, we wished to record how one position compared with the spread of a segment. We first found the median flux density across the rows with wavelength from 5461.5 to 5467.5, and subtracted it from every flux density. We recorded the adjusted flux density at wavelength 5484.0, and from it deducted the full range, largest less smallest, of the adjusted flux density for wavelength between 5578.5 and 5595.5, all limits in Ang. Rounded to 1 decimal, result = -1.1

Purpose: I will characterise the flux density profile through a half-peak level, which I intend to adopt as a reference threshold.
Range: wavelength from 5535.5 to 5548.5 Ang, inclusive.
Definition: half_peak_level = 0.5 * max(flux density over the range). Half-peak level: 2.58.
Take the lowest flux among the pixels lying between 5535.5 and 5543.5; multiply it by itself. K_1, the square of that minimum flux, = 25.0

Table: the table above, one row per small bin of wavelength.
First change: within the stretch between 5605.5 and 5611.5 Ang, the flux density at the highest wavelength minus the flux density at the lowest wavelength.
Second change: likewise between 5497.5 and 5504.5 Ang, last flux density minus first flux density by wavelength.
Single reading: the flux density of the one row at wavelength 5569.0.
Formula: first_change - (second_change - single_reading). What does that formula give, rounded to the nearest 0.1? 5.8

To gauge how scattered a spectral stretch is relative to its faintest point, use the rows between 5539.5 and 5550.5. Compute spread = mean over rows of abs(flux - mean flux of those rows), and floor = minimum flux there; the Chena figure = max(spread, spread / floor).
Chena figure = 0.03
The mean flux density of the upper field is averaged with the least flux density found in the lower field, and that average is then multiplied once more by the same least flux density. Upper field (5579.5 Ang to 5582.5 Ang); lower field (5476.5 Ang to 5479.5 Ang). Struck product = 24.6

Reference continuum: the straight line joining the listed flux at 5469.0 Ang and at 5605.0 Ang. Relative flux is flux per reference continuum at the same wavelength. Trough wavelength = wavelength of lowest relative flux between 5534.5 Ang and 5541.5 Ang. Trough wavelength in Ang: 5541.0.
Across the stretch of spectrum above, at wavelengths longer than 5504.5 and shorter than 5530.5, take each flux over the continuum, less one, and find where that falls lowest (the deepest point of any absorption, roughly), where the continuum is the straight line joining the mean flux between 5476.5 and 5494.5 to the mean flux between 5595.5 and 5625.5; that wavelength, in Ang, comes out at 5519.0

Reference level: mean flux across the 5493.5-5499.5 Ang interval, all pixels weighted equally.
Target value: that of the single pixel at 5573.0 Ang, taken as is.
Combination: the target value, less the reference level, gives 0.3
